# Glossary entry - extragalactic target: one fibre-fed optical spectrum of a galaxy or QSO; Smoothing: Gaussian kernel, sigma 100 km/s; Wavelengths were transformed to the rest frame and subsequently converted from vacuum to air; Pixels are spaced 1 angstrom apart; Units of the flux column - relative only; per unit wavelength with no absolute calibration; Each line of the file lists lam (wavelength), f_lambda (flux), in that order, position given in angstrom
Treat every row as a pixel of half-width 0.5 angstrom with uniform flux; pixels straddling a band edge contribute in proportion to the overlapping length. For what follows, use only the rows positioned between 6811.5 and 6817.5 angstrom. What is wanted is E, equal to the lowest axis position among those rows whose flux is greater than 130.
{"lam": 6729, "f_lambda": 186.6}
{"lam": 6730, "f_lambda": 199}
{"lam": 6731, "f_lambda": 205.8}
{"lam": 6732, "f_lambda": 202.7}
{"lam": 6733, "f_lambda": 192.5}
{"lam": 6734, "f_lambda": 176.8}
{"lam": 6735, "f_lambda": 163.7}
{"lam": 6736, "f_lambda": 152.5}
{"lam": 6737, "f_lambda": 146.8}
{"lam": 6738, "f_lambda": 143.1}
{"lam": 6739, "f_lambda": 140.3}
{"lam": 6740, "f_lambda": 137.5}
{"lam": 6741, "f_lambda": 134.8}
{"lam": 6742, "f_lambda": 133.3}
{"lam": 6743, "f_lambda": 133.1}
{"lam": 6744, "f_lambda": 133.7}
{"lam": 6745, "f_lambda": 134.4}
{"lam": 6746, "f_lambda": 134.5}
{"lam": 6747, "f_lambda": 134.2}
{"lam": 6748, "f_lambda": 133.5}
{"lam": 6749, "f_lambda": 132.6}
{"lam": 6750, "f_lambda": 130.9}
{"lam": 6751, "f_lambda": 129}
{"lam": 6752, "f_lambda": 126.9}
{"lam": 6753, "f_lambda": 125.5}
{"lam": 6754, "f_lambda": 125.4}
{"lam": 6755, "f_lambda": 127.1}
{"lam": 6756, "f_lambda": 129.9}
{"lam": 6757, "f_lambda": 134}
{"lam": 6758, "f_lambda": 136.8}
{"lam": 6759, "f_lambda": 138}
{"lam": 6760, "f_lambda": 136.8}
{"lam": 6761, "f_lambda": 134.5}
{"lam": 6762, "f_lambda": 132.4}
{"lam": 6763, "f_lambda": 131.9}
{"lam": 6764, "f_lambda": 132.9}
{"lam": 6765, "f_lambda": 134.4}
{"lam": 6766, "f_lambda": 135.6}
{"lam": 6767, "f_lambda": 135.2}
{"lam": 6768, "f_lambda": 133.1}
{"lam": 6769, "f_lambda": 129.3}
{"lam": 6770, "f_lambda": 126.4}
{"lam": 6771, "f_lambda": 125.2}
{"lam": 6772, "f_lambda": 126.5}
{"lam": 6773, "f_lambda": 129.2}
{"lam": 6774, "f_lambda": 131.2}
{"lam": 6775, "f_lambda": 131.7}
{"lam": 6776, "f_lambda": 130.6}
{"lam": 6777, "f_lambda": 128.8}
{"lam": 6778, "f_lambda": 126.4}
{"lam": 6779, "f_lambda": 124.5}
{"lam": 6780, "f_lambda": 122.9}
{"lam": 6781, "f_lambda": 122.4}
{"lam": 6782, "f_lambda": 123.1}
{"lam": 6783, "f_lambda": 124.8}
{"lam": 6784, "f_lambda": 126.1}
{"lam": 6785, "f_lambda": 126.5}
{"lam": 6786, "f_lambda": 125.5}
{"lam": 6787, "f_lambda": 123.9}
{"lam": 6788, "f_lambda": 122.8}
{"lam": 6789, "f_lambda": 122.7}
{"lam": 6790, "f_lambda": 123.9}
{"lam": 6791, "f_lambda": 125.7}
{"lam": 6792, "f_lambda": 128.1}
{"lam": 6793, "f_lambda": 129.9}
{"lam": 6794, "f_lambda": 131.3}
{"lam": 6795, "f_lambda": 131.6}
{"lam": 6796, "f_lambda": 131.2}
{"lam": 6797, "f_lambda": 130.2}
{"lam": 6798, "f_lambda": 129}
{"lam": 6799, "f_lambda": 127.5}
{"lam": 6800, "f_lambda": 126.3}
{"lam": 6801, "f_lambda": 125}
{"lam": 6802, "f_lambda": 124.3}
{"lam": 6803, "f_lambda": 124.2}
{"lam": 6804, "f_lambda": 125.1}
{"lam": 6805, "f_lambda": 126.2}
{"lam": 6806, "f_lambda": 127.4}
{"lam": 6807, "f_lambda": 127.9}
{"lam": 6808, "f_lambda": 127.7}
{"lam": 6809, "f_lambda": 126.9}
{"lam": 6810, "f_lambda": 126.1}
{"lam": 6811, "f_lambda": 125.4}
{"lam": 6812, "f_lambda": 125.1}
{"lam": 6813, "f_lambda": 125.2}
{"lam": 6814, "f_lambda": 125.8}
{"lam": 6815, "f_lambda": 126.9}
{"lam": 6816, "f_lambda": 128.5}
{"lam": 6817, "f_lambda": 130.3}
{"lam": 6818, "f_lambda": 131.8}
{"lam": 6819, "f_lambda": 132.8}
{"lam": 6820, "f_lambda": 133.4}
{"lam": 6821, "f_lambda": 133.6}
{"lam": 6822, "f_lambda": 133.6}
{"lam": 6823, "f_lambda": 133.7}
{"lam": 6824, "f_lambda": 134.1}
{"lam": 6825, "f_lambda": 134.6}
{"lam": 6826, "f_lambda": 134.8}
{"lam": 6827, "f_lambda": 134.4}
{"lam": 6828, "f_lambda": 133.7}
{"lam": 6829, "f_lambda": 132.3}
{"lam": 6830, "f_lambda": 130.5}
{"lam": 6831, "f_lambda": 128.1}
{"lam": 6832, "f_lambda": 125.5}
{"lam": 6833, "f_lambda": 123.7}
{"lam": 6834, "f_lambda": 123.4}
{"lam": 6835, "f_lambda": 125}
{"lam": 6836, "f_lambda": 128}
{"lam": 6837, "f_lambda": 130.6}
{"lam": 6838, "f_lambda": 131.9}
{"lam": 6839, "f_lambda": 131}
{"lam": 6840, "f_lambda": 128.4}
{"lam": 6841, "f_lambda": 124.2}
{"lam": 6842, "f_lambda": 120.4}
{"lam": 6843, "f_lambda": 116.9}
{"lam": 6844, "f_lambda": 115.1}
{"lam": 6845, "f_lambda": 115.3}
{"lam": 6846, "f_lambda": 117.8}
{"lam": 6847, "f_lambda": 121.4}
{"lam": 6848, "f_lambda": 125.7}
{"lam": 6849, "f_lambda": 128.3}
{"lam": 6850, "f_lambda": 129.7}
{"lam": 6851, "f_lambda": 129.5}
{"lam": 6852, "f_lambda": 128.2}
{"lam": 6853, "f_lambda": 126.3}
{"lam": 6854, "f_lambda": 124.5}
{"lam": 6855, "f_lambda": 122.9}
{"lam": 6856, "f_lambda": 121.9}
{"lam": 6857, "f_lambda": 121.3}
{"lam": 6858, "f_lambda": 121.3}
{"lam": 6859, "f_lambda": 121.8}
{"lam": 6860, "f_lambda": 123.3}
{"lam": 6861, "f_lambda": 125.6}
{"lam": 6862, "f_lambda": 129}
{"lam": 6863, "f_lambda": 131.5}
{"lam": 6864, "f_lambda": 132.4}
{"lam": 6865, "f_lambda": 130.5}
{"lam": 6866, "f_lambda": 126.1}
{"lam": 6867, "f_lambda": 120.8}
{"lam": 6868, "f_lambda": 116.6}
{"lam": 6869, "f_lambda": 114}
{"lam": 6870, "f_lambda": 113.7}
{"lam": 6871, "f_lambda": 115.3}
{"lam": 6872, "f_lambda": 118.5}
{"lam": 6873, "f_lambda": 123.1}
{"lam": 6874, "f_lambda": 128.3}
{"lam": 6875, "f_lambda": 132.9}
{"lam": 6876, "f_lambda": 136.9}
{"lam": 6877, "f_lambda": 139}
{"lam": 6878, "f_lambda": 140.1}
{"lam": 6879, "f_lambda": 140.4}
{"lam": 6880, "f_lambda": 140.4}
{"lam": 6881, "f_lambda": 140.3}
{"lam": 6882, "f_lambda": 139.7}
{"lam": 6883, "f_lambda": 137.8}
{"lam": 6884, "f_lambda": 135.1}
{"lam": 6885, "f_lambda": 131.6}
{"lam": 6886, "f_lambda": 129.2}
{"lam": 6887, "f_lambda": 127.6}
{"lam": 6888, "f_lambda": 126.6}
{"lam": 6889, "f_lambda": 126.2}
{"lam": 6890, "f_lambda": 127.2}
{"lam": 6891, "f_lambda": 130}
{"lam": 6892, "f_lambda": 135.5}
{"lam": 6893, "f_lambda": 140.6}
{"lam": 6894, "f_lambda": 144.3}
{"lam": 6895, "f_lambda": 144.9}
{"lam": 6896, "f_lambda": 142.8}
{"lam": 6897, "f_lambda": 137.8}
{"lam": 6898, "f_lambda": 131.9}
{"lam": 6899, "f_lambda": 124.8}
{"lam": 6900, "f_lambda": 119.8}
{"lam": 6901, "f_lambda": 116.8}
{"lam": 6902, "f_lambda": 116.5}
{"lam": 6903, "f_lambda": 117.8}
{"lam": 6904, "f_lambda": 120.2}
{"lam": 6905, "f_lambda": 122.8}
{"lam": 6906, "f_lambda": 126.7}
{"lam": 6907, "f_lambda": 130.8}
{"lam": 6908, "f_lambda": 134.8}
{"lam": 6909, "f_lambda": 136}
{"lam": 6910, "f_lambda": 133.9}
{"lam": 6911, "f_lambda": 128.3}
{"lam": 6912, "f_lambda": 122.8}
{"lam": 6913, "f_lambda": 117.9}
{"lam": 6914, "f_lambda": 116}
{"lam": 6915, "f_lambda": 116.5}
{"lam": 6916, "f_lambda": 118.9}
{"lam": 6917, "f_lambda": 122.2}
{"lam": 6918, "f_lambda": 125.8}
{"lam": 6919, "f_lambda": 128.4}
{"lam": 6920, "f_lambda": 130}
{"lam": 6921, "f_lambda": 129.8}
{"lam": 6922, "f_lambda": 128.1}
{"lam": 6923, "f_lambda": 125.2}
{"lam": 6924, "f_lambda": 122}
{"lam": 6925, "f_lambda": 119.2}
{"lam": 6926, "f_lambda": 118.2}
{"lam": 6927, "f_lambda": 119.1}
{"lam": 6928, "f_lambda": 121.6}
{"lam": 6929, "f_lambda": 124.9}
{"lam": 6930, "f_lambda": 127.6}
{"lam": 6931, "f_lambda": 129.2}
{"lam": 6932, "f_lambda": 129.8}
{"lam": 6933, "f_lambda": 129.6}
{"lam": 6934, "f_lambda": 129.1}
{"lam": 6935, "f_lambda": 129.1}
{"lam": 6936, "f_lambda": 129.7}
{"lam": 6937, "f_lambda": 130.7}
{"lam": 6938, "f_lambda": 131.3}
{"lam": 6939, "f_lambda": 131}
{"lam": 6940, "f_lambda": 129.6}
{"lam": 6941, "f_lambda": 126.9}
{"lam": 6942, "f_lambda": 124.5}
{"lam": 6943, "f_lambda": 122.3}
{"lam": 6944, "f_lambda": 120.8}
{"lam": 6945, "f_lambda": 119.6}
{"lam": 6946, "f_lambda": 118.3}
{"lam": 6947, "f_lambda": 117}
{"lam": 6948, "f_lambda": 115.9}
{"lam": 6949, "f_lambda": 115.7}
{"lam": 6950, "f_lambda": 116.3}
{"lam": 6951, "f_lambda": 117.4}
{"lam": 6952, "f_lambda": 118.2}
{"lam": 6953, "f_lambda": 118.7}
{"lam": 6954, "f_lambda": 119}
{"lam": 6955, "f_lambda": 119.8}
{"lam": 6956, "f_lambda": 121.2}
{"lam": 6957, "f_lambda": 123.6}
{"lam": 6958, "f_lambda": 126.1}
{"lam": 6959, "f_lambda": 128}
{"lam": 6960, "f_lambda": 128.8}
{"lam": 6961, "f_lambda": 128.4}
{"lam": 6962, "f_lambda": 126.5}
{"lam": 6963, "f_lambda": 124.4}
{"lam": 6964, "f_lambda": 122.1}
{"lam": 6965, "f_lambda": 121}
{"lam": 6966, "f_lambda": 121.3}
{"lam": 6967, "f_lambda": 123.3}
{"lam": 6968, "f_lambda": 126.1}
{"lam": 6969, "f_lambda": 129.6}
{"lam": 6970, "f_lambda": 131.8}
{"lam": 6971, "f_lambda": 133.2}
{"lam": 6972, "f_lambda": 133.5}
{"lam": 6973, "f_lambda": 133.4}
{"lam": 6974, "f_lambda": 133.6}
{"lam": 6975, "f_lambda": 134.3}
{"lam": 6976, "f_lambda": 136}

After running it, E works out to 6817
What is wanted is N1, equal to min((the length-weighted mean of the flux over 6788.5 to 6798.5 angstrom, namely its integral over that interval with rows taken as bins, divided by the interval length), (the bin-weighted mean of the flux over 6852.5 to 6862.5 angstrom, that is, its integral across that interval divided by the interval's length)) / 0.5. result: 248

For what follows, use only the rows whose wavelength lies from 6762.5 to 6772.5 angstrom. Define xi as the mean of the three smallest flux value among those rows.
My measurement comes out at 126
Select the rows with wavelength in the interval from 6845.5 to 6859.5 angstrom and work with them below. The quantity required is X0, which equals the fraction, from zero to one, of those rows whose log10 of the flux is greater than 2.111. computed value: 0.1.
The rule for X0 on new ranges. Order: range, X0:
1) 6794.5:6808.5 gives 0.2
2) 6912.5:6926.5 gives 0.1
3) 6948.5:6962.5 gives 0.0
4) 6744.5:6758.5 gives 0.6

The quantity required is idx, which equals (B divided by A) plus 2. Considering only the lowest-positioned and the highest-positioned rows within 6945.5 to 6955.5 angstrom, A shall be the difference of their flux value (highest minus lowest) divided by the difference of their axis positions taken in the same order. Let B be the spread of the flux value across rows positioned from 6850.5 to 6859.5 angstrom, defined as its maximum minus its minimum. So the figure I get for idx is 51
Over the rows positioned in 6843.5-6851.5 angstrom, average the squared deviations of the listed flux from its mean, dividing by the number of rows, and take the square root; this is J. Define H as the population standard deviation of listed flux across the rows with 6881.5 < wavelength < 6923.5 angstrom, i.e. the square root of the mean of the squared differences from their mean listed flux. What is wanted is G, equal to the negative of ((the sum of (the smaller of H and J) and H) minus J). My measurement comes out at -8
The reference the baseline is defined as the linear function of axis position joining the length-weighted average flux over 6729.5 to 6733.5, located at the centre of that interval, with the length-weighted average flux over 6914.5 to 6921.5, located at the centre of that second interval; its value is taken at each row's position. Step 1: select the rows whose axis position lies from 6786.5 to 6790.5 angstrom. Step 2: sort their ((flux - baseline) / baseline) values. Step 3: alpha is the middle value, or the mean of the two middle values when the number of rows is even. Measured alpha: -0.30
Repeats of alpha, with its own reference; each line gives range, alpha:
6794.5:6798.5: -0.25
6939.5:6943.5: 0.09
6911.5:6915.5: -0.07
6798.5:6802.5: -0.27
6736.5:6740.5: -0.28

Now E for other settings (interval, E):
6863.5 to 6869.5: 6864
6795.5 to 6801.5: 6796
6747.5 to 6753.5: 6748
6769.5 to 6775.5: 6774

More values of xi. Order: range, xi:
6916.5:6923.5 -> 124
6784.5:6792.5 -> 123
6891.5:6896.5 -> 140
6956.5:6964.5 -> 123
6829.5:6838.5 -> 124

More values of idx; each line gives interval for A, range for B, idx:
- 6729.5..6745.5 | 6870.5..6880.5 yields -4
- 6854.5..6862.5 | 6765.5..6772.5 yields 14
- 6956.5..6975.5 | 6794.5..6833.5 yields 21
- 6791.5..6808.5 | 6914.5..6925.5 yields -538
